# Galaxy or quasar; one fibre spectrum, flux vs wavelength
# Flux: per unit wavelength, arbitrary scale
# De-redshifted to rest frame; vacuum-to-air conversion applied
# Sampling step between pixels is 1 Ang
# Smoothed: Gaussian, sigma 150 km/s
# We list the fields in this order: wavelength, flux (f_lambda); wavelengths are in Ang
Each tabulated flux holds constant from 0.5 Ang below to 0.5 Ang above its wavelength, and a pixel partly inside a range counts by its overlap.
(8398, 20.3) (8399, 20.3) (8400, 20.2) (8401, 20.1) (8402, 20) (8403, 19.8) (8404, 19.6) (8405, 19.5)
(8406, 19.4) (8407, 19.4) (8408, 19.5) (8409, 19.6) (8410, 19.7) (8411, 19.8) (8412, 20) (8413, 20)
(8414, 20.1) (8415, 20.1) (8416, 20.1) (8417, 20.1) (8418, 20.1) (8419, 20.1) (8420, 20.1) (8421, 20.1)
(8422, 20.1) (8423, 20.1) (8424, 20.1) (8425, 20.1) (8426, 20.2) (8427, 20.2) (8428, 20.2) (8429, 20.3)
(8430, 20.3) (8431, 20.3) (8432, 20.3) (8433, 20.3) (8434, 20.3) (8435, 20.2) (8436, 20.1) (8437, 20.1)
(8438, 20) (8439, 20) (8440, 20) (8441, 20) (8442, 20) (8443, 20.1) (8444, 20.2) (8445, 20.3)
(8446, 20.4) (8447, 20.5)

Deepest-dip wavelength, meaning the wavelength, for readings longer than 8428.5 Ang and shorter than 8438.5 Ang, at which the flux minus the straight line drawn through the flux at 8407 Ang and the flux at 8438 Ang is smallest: 8438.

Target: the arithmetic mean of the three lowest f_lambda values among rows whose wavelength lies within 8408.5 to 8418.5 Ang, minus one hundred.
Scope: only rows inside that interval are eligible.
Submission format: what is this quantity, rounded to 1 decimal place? -80.3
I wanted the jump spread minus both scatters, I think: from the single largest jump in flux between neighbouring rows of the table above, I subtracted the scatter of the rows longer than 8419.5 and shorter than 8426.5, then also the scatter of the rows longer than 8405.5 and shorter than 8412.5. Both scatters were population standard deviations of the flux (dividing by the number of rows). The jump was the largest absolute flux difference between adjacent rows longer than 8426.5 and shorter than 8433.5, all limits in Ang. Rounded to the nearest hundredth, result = -0.14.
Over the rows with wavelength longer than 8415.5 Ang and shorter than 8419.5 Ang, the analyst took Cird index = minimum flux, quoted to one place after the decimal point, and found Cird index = 20.1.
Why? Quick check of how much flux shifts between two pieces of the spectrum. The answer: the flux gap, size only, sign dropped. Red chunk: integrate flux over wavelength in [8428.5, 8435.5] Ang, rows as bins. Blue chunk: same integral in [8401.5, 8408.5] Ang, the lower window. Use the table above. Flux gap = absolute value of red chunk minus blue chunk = 4.8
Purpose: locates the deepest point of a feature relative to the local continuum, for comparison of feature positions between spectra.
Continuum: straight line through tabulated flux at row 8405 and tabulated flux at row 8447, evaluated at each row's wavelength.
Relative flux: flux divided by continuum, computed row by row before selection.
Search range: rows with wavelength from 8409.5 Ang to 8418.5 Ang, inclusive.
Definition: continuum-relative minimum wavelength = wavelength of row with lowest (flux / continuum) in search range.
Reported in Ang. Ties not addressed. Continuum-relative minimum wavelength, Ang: 8410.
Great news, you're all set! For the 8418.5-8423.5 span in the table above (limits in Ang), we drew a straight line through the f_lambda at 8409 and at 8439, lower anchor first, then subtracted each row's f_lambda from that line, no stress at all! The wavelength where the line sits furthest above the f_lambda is 8423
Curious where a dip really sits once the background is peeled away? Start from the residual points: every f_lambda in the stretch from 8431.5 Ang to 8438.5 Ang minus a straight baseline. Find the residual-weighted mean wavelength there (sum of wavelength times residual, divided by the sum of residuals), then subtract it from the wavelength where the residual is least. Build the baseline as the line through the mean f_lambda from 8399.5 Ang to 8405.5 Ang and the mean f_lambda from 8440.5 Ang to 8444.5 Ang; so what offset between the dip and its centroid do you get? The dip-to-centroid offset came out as 4.6 Ang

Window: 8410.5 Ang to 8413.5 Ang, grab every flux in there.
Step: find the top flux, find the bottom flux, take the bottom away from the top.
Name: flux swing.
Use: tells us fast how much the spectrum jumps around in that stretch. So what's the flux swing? 0.20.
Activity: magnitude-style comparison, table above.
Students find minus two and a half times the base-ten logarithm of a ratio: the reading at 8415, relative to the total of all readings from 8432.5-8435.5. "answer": 1.20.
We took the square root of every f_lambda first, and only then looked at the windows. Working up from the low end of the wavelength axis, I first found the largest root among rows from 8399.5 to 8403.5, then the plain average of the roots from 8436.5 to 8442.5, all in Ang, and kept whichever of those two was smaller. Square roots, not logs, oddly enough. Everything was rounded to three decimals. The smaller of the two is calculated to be 4.474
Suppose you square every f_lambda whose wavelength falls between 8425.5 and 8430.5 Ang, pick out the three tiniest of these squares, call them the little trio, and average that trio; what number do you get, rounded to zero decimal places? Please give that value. 408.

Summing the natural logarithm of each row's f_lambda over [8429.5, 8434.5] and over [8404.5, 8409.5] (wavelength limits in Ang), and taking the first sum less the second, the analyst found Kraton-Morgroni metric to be 0.21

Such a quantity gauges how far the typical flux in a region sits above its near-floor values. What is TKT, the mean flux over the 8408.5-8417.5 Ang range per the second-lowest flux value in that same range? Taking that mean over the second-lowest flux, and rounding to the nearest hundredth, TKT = 1.01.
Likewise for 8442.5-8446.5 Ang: 1.00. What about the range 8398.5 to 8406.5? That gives 1.02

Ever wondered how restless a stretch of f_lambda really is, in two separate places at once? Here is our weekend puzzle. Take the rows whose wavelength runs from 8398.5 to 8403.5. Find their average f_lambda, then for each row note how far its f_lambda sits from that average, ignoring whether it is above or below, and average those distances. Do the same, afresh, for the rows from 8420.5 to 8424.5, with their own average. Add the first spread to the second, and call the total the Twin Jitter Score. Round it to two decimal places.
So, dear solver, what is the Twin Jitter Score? 0.14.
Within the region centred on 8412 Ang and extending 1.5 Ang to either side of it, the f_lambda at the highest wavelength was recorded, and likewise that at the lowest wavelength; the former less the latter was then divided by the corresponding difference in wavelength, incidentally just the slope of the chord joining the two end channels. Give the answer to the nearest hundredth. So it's 0.10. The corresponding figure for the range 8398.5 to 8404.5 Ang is -0.14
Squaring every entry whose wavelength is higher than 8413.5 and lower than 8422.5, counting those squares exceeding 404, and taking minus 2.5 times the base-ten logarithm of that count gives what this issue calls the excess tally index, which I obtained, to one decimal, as -2.4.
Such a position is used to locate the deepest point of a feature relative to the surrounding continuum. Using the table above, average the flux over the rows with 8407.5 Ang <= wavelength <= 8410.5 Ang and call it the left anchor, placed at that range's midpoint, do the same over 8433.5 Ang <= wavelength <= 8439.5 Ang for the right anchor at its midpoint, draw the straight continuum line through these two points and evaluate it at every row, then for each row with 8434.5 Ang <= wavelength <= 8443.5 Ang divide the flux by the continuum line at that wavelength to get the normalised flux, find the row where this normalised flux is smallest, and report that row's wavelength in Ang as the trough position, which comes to 8442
